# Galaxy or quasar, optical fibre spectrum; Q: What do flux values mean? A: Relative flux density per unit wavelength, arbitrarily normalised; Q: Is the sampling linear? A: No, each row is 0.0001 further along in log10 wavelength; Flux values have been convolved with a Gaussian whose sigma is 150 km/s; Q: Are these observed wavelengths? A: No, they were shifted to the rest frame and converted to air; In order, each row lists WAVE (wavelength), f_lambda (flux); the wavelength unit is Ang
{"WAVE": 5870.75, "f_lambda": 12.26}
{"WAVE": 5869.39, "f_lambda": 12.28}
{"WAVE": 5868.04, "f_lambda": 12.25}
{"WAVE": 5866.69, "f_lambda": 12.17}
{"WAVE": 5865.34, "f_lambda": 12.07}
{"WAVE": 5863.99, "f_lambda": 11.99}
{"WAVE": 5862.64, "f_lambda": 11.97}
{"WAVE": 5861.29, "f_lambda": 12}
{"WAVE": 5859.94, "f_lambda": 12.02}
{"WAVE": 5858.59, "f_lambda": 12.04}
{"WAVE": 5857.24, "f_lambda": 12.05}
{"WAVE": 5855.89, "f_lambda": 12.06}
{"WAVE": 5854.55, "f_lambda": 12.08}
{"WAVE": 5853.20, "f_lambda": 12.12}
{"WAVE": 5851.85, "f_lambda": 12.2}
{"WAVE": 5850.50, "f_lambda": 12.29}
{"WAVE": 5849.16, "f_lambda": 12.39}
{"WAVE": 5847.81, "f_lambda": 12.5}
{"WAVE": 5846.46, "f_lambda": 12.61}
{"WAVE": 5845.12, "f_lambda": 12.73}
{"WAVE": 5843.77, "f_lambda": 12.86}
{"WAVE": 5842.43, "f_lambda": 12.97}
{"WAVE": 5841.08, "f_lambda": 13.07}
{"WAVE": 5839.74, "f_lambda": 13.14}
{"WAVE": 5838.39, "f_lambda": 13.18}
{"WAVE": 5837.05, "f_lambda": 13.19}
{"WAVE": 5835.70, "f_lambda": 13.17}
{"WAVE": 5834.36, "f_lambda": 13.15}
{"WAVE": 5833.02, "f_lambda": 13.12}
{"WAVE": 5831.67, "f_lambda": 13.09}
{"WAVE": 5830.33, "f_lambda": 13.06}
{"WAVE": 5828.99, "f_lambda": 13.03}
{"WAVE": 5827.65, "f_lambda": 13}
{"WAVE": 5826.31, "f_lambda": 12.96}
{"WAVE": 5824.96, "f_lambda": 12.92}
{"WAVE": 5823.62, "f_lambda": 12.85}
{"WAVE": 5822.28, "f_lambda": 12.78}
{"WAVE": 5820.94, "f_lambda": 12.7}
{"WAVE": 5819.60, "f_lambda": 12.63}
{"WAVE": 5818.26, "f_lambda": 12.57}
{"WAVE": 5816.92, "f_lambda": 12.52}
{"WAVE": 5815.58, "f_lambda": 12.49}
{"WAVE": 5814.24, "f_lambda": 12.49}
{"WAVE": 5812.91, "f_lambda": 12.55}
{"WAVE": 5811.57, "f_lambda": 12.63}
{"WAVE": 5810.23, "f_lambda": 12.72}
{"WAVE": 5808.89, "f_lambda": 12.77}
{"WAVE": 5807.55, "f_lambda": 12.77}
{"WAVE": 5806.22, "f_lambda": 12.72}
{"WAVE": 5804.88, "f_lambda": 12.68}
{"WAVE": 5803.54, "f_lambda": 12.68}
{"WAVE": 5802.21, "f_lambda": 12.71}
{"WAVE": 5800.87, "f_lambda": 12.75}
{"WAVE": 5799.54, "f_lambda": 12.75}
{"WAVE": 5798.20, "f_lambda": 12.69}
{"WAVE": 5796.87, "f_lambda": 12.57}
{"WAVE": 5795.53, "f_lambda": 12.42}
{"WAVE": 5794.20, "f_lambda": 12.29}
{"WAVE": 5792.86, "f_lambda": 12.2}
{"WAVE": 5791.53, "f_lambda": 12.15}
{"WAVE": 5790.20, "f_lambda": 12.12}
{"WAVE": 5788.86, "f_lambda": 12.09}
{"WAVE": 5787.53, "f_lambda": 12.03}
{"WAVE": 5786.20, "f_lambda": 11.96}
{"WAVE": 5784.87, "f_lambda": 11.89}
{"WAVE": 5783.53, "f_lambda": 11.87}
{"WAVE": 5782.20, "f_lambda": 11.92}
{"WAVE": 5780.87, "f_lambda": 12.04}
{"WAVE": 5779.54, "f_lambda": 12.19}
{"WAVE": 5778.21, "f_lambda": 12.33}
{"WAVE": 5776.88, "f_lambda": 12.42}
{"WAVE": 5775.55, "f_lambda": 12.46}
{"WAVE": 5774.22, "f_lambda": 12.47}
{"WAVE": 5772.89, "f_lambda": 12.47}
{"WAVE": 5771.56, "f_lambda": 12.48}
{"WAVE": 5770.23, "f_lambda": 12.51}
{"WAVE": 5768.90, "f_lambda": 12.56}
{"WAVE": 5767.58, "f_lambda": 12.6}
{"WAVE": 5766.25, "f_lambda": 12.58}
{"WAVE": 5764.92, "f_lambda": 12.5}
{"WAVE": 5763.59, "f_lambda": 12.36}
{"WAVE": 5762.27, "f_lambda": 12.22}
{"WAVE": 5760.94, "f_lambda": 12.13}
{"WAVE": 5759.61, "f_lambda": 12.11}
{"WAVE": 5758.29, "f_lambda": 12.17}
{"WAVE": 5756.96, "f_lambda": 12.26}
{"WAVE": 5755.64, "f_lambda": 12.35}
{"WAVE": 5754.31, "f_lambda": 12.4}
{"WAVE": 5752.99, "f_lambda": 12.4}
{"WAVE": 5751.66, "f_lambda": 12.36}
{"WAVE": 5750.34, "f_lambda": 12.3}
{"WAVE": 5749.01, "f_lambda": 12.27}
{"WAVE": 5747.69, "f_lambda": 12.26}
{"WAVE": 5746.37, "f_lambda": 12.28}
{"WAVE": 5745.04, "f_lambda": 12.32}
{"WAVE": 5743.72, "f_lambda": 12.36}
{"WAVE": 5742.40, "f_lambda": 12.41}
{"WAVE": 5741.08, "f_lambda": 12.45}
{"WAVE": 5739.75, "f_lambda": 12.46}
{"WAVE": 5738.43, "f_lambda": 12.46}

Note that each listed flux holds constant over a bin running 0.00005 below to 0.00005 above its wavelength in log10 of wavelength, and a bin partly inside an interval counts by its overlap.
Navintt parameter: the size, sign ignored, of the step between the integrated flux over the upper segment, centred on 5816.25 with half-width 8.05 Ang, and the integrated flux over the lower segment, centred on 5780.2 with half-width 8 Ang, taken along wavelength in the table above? 8.8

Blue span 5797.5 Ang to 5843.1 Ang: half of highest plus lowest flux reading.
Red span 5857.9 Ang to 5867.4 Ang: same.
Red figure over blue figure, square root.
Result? 0.97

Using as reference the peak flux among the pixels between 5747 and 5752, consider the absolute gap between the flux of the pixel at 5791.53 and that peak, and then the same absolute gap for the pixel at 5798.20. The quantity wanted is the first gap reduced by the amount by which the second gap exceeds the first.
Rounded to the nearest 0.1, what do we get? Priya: 0.1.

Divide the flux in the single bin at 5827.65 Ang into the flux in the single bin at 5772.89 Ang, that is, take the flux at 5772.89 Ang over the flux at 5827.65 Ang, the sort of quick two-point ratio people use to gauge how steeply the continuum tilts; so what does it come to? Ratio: 0.96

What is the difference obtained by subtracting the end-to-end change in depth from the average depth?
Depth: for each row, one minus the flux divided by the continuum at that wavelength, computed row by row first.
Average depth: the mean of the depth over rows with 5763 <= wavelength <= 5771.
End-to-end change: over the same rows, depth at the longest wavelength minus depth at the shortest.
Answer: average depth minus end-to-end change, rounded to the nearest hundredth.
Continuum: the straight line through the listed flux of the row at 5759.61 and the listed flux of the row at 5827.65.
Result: -0.02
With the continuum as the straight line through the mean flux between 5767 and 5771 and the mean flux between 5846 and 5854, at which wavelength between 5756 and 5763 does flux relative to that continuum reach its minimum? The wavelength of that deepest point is 5759.61 Ang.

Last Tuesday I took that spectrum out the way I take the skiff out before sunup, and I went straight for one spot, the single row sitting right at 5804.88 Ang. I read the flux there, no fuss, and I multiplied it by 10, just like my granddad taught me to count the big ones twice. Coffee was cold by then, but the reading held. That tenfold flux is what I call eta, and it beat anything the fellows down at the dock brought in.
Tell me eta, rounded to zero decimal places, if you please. 127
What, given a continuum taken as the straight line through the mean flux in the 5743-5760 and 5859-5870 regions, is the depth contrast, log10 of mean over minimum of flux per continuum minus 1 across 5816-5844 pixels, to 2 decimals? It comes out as 0.37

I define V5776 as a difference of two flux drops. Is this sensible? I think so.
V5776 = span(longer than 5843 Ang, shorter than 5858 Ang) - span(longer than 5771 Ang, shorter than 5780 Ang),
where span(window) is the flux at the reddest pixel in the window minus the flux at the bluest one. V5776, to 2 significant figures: -0.52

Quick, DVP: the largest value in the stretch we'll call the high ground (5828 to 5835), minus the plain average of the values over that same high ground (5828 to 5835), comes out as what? 0.06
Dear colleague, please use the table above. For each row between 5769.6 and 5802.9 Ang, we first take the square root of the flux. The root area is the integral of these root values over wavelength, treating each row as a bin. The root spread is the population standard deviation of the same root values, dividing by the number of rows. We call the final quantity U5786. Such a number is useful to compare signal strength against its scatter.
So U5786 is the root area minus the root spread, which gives 117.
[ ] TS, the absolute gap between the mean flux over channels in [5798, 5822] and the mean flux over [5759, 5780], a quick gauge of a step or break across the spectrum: 0.26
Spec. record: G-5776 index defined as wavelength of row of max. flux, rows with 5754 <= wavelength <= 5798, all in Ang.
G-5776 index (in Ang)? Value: 5767.58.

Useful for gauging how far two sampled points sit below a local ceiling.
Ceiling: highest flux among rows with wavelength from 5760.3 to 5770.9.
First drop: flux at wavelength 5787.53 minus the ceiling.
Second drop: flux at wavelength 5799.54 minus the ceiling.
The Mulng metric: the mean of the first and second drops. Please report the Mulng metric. -0.21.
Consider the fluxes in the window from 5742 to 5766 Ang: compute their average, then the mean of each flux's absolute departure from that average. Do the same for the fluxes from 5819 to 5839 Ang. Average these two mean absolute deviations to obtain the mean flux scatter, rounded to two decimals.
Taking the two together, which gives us 0.11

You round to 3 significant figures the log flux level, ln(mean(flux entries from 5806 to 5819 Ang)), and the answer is 2.54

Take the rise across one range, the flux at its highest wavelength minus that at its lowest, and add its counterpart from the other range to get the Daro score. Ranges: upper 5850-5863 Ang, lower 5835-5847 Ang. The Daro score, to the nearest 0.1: -0.9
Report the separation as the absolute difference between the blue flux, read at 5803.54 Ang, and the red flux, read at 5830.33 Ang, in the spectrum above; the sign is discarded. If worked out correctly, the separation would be 0.4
